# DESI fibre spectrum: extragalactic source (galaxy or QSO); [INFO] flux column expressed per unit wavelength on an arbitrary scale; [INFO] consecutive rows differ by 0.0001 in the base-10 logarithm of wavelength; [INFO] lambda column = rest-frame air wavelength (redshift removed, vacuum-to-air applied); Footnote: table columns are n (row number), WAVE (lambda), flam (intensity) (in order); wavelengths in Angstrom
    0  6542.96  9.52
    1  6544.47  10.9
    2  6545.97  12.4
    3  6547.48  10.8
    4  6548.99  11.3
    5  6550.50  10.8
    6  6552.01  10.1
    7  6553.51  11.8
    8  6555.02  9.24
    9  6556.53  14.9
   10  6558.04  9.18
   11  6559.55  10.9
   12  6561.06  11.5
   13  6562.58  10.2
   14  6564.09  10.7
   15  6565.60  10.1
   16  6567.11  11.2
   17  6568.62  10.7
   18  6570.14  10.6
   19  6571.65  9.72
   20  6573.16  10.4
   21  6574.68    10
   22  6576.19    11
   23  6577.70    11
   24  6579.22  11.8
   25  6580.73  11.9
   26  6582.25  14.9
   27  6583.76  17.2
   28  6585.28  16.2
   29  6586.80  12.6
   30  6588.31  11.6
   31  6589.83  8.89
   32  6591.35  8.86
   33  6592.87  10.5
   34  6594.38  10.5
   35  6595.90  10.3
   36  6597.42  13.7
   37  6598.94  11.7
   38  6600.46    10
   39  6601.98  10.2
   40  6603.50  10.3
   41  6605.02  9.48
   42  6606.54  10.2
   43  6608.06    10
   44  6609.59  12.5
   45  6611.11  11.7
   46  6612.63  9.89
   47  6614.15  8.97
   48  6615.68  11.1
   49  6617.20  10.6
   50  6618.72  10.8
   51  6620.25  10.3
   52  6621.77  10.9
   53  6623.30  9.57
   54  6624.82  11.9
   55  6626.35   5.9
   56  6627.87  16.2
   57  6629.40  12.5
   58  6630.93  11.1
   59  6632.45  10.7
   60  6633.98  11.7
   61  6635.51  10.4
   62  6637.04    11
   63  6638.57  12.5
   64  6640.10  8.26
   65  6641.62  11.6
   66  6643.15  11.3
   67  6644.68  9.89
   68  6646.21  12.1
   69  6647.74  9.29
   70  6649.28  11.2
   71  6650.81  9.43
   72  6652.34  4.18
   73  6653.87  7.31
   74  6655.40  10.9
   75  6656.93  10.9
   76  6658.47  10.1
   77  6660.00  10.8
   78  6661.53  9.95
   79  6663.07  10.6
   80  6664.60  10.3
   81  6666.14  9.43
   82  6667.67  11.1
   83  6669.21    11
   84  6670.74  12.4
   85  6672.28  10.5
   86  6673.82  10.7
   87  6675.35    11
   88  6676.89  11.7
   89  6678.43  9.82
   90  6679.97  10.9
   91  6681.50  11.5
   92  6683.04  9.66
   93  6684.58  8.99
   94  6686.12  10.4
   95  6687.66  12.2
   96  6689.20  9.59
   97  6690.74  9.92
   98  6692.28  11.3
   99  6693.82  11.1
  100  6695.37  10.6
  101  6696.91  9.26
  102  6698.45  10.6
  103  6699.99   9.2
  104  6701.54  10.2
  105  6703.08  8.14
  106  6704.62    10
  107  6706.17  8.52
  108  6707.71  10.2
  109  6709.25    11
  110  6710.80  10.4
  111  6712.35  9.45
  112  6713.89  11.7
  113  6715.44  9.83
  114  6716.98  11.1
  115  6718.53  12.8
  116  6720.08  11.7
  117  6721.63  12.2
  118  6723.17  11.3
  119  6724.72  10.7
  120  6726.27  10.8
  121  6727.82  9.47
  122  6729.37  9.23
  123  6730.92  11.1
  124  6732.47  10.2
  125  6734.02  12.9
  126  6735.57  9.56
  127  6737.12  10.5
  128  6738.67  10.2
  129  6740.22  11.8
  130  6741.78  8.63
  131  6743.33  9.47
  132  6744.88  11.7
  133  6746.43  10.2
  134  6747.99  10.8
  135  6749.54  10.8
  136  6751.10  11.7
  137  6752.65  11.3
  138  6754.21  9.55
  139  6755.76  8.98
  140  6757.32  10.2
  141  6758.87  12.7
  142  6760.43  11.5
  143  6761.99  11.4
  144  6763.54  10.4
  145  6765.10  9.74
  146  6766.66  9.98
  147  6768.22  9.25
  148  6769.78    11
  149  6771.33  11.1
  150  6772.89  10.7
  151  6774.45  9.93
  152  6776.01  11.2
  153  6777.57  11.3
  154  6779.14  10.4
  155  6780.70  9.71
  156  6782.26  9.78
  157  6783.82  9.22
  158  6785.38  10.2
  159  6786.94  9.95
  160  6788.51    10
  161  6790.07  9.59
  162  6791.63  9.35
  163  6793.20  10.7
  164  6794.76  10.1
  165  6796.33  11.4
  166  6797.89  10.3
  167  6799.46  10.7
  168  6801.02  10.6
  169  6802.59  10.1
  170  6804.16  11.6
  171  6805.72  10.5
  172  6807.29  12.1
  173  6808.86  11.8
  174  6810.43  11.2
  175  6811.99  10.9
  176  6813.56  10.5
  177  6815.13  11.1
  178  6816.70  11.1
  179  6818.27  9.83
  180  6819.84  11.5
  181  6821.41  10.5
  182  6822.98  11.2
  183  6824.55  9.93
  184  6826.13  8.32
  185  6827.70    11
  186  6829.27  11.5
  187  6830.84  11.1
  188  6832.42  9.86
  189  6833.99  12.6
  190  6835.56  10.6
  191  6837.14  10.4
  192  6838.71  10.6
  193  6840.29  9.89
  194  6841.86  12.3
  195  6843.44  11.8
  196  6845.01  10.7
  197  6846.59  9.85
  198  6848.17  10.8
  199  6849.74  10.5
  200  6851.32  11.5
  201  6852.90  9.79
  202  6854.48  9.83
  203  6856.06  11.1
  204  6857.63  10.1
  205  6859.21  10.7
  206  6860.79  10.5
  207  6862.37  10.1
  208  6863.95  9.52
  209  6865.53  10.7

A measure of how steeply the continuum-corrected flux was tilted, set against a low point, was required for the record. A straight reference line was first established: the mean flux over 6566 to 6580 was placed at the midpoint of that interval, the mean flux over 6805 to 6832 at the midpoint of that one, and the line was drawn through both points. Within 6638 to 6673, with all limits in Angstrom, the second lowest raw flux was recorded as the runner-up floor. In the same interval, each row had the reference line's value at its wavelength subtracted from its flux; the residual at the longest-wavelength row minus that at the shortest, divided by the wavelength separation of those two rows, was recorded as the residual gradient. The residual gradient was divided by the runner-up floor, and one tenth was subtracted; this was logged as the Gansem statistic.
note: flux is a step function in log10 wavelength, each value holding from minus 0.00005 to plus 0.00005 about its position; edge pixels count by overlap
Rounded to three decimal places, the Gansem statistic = -0.108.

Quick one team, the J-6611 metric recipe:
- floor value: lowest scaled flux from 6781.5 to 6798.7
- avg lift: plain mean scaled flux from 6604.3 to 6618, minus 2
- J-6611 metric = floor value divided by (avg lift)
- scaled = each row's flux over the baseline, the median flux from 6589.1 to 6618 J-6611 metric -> -0.91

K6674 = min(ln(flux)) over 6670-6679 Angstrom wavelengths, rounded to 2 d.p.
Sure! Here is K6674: 2.28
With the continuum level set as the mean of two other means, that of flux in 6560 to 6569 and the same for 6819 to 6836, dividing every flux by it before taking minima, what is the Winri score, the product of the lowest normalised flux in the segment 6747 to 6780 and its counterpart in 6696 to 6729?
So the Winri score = 0.6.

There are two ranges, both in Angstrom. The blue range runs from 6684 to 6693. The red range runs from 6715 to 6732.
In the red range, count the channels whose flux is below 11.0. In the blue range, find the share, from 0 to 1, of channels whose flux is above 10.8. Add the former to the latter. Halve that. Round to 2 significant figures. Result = 2.7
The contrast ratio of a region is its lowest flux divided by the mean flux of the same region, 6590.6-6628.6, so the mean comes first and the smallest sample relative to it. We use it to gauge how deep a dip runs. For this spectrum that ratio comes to 0.55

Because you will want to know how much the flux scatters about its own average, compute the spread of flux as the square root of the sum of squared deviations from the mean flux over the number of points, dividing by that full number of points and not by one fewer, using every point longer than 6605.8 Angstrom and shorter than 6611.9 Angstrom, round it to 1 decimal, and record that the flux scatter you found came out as 1.0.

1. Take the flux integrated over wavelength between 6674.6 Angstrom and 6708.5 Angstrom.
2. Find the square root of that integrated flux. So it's 18.6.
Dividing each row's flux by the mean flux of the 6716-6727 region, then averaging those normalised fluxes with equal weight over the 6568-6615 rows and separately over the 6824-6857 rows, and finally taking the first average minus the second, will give 0.05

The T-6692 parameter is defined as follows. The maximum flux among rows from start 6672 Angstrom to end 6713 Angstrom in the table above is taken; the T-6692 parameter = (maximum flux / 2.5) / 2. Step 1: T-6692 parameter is 2.44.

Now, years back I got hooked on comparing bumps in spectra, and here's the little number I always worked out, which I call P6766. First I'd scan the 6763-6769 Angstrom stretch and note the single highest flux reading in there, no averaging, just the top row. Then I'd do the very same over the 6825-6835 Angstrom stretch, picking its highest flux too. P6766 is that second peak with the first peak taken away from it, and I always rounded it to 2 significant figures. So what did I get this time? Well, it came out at 2.2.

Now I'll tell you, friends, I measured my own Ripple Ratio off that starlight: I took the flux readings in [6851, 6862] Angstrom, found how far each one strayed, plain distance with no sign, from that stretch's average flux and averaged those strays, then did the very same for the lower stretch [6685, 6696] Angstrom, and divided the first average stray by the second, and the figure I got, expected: 0.74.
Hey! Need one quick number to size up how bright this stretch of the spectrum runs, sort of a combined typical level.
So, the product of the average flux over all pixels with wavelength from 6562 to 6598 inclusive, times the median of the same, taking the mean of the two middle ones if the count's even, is 122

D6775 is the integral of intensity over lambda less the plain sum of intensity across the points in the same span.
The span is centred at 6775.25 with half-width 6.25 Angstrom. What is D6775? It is 48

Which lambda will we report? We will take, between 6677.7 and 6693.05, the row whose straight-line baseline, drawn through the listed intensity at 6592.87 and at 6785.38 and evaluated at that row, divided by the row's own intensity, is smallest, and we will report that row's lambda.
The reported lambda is 6687.66 Angstrom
